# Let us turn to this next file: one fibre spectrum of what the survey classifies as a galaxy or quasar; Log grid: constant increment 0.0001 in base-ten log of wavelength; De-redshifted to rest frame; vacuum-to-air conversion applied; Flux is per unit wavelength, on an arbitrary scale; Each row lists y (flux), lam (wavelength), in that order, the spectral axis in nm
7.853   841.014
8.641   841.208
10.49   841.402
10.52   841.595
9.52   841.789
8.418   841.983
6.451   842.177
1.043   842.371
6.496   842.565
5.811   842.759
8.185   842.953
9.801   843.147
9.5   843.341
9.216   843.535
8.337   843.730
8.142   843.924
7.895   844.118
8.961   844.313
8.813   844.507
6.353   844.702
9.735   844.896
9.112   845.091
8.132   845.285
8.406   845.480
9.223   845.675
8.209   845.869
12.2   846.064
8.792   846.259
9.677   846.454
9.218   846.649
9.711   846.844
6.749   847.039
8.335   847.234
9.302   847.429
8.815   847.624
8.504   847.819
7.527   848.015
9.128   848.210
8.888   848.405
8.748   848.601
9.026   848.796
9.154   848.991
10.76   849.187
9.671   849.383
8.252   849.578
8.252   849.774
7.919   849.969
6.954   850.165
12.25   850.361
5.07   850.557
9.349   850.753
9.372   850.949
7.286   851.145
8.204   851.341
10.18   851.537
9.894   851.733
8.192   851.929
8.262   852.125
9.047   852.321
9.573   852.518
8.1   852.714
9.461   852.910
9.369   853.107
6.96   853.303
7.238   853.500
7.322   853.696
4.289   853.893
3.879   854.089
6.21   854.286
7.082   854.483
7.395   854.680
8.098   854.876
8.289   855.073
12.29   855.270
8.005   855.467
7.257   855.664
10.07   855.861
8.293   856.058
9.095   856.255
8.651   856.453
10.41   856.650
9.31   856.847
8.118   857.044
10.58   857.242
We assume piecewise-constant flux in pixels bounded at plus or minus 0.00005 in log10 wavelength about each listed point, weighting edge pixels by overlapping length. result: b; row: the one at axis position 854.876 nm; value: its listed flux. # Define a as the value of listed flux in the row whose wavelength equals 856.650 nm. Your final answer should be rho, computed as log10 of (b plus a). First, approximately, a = 10.41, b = 8.098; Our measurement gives 1.27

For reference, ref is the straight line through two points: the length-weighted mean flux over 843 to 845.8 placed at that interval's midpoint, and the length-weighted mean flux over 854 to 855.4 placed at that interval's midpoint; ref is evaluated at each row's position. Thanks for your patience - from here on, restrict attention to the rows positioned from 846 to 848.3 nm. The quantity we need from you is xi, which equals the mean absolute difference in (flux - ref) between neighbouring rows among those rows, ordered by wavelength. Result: 1.3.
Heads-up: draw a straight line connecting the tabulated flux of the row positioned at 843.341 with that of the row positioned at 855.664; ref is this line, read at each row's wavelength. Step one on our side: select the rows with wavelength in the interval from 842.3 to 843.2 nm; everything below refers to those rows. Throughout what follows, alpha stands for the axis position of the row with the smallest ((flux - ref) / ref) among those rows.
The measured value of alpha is 842.371 nm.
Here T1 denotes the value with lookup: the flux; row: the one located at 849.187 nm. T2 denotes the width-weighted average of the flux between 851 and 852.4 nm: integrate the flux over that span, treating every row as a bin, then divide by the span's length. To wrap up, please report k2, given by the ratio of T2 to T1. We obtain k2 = 0.81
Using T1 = 10.76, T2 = 8.7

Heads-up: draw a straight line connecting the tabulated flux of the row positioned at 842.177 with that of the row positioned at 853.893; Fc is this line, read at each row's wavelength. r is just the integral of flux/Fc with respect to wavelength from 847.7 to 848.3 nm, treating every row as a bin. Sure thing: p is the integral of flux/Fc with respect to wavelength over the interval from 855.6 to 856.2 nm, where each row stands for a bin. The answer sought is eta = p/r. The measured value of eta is 1.42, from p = 1.33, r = 0.94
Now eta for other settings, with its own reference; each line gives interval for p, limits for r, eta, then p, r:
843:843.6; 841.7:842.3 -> 1.26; 0.91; 0.72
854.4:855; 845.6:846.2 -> 1.07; 1.10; 1.02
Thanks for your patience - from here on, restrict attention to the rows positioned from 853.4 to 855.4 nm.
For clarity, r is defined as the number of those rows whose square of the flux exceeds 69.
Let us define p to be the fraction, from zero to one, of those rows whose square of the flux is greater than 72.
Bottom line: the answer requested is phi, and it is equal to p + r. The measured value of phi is 1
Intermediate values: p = 0.10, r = 1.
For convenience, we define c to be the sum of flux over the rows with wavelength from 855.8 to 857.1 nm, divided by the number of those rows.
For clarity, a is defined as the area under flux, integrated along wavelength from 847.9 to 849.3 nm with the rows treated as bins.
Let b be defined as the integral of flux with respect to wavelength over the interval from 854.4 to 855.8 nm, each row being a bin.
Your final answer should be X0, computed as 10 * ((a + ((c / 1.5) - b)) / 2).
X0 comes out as 35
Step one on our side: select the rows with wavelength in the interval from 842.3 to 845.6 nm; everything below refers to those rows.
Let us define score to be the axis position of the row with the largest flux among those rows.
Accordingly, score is 843.147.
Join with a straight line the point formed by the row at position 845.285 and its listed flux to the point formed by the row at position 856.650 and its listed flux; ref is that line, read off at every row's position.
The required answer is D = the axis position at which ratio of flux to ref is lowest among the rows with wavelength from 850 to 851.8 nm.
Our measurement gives 850.557 nm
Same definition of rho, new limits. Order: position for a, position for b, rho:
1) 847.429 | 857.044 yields 1.24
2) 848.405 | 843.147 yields 1.27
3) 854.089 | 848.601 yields 1.10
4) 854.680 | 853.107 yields 1.22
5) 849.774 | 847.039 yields 1.18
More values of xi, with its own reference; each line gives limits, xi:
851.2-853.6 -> 1.0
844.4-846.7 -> 1.7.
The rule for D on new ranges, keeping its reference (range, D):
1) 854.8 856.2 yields 855.664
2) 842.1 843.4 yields 842.371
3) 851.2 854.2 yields 854.089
